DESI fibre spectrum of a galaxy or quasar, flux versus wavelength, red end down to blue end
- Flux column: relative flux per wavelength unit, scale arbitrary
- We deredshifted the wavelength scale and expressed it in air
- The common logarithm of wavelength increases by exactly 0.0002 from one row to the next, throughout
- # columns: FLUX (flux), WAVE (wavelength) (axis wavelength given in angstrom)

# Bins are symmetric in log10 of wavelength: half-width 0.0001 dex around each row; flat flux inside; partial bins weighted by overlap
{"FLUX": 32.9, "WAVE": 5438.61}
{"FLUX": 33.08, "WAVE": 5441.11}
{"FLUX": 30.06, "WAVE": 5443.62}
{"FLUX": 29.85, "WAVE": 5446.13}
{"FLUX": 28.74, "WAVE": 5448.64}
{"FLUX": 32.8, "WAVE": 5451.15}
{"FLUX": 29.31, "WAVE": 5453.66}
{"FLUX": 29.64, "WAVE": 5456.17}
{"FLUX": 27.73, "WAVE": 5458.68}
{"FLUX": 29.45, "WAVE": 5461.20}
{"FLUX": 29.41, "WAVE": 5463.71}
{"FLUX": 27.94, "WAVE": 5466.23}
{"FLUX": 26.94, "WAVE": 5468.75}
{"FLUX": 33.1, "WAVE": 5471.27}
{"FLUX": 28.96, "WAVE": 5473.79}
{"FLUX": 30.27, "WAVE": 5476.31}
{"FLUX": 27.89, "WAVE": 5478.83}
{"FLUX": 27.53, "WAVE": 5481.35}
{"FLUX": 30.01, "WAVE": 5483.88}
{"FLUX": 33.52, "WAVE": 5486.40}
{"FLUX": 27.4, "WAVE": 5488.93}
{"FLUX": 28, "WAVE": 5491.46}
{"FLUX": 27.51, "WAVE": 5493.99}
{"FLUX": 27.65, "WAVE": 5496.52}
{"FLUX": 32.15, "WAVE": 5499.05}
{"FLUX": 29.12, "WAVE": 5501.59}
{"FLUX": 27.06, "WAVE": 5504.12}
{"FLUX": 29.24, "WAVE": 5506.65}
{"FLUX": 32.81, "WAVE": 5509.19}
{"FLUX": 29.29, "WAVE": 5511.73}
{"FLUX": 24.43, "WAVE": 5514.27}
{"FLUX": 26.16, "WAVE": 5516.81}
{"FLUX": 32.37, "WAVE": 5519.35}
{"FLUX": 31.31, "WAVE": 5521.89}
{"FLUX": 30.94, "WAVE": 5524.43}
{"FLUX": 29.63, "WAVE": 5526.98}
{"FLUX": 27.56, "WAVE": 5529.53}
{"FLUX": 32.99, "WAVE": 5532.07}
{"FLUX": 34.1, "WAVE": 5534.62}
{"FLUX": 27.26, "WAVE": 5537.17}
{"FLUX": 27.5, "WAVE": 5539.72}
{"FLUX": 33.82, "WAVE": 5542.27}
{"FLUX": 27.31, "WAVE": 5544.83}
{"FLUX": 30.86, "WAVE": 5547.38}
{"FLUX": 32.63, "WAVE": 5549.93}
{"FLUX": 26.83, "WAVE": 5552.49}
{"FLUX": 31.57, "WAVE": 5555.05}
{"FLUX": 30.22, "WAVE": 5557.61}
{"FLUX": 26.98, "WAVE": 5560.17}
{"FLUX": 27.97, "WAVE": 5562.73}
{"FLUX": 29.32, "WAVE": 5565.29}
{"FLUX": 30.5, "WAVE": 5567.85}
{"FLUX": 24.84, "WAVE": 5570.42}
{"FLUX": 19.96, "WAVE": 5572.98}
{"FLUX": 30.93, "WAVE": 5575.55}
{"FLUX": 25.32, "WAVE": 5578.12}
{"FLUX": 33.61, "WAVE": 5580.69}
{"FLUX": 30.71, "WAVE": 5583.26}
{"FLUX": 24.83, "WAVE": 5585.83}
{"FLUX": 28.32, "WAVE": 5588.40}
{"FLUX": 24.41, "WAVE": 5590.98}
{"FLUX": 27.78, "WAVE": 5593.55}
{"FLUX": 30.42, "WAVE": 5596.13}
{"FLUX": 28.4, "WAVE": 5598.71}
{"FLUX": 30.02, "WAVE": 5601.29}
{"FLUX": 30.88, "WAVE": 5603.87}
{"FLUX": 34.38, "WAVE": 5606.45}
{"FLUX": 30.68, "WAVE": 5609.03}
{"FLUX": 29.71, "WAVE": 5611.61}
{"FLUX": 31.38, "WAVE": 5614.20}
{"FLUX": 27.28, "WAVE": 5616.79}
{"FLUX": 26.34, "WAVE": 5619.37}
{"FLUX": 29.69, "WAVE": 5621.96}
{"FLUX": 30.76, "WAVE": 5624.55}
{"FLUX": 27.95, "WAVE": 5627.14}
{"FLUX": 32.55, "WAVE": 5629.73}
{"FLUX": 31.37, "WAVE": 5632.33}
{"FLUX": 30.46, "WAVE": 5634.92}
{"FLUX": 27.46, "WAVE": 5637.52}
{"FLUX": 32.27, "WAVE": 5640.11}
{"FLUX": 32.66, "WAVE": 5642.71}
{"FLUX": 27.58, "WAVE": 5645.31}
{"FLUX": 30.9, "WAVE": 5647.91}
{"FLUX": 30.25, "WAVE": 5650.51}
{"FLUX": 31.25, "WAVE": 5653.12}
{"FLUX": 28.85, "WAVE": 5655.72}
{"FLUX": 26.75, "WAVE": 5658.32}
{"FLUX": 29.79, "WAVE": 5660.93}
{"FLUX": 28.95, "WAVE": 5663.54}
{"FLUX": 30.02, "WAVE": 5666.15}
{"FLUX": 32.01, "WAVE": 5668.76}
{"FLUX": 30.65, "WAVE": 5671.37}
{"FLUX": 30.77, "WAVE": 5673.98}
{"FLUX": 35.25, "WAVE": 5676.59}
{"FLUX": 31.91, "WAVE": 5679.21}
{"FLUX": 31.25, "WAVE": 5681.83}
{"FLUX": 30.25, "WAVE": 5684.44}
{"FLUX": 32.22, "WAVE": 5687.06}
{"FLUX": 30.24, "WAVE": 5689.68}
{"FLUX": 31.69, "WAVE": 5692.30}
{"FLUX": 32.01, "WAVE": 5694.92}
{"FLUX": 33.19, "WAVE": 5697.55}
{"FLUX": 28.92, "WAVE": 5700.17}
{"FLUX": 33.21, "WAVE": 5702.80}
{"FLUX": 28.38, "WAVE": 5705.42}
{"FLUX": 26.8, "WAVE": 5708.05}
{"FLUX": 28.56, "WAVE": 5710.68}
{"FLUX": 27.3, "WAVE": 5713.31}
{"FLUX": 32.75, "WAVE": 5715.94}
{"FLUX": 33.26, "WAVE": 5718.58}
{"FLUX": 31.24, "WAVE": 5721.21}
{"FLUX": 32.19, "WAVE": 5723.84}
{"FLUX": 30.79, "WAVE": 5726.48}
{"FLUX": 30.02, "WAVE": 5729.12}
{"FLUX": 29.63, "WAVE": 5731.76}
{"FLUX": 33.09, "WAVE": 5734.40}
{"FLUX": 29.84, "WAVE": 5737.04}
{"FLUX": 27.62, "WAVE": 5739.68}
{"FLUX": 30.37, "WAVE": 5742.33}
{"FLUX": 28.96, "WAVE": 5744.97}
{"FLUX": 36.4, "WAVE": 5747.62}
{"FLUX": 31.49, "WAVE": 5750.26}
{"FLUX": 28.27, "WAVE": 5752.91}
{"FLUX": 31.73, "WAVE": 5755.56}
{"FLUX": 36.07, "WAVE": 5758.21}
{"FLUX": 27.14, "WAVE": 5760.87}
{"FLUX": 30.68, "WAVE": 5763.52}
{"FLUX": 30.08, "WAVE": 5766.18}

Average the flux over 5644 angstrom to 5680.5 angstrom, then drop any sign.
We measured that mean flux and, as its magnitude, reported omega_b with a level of 30.4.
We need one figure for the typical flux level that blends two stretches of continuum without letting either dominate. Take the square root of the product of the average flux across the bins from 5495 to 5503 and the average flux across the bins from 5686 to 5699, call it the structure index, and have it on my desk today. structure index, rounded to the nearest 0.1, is 30.7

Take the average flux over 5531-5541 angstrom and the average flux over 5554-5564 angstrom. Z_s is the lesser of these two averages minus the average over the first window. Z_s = -1.28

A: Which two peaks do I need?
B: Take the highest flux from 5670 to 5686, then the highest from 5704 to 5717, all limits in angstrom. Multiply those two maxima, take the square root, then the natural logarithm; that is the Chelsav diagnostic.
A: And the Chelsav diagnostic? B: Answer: 3.53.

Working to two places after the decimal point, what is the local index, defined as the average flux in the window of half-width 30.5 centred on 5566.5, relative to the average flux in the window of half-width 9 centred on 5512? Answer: 0.99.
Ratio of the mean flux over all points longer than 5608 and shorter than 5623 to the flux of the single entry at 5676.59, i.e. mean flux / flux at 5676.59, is 0.83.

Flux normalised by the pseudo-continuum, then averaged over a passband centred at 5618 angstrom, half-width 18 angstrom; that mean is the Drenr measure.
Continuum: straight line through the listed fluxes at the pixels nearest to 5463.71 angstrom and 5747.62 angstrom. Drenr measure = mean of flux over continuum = 0.911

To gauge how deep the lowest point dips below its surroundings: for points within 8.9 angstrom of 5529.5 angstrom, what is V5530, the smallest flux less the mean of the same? -3.3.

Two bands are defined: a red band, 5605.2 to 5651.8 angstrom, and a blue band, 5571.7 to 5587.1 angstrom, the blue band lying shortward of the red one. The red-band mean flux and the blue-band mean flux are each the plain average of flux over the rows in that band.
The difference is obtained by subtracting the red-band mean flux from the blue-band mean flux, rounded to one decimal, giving -2.6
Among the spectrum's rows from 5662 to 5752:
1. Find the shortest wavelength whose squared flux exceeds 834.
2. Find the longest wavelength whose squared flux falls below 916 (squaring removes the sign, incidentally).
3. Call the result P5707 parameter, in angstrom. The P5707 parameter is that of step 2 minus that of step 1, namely 81.4 angstrom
